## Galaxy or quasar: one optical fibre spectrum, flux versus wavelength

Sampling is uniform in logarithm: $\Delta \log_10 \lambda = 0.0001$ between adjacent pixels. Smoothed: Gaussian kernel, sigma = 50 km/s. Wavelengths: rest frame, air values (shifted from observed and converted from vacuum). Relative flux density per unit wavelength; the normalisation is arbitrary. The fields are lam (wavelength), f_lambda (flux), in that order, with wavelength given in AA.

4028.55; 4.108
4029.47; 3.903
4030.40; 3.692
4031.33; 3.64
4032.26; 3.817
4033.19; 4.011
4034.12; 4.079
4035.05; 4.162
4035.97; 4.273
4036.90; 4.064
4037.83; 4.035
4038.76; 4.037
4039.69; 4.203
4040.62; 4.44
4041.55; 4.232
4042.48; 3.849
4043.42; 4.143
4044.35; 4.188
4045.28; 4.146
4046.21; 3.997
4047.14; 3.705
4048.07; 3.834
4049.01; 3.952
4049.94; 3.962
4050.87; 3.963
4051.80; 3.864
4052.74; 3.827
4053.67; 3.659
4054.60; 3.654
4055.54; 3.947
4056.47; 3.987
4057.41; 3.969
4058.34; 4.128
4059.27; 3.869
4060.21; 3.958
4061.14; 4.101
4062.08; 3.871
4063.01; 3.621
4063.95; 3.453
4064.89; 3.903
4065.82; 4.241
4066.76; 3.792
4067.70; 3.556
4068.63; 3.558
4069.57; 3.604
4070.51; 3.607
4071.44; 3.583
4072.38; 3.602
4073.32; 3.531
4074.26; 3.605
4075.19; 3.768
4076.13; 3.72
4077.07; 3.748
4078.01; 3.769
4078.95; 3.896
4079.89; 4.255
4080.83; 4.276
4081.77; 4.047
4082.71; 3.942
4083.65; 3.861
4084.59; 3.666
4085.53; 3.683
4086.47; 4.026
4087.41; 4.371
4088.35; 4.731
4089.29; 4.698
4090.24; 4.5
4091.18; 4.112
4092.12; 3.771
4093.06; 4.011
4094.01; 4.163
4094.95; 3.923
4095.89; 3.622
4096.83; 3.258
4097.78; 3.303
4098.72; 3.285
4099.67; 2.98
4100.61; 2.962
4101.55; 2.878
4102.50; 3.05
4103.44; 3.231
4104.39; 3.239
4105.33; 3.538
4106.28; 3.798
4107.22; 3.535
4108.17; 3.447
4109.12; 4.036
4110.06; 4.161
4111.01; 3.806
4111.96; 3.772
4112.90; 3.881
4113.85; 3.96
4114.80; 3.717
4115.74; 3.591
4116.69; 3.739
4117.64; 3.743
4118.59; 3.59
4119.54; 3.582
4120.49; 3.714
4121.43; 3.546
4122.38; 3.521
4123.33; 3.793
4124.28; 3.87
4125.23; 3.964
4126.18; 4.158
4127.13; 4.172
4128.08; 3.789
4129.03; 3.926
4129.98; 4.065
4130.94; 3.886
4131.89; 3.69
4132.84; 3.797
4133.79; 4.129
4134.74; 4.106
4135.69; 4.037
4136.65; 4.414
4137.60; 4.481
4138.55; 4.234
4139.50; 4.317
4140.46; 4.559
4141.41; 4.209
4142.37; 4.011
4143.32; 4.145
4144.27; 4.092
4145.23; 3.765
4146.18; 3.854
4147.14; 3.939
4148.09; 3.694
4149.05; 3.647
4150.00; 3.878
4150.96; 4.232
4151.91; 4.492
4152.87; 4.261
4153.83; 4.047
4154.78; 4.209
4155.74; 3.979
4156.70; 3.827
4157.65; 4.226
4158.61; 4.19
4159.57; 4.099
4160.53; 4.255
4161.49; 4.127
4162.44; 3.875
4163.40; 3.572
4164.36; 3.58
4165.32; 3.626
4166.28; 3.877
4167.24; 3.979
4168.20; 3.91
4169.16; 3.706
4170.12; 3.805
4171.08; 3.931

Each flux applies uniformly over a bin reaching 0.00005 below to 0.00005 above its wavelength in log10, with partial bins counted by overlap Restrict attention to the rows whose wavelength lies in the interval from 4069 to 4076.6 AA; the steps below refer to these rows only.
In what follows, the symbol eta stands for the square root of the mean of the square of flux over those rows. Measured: 3.63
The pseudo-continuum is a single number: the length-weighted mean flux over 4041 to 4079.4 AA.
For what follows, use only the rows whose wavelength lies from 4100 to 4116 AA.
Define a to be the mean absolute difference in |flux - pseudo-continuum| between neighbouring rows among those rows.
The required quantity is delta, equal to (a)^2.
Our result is 0.019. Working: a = 0.139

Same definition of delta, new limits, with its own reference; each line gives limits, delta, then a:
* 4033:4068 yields 0.020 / 0.141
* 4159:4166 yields 0.019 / 0.137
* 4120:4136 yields 0.015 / 0.123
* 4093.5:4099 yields 0.026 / 0.160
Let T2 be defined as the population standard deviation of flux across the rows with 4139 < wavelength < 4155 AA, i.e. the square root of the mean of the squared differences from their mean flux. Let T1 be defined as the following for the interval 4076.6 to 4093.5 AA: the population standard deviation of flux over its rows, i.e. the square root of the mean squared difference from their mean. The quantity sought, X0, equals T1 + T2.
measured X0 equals 0.58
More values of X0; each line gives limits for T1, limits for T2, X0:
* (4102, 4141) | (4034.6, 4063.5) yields 0.52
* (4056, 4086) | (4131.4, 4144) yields 0.46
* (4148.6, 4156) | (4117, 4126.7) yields 0.44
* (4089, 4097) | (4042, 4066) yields 0.60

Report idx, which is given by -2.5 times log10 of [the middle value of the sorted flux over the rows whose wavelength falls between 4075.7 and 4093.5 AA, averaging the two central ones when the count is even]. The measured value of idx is -1.51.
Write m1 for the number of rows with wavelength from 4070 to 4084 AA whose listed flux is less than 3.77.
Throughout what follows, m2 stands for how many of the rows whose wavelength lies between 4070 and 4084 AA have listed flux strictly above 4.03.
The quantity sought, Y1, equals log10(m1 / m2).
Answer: 0.5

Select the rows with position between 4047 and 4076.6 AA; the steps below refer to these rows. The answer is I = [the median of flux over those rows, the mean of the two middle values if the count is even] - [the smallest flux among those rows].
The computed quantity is 0.36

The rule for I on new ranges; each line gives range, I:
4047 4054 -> 0.19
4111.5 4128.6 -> 0.24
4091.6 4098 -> 0.51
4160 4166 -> 0.18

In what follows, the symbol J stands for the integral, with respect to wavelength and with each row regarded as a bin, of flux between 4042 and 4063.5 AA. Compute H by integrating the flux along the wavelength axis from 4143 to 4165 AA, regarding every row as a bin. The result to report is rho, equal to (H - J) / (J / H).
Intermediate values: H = 87.9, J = 84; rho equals 4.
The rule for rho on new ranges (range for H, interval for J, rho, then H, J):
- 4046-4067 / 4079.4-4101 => -3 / 81.5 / 84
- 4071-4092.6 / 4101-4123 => 7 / 85.6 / 79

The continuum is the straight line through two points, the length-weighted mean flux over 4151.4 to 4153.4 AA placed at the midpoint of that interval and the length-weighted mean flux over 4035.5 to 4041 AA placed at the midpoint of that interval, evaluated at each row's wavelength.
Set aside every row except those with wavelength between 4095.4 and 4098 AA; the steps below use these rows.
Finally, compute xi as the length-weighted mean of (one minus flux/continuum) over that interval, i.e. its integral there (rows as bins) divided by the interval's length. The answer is 0.20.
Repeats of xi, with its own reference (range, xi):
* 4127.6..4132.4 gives 0.11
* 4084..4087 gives 0.11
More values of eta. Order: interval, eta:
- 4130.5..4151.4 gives 4.06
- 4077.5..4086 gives 3.94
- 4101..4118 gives 3.63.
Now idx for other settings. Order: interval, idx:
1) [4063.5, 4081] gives -1.43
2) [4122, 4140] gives -1.52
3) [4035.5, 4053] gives -1.51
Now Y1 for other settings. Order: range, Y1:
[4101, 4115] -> 0.6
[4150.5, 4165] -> -0.7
